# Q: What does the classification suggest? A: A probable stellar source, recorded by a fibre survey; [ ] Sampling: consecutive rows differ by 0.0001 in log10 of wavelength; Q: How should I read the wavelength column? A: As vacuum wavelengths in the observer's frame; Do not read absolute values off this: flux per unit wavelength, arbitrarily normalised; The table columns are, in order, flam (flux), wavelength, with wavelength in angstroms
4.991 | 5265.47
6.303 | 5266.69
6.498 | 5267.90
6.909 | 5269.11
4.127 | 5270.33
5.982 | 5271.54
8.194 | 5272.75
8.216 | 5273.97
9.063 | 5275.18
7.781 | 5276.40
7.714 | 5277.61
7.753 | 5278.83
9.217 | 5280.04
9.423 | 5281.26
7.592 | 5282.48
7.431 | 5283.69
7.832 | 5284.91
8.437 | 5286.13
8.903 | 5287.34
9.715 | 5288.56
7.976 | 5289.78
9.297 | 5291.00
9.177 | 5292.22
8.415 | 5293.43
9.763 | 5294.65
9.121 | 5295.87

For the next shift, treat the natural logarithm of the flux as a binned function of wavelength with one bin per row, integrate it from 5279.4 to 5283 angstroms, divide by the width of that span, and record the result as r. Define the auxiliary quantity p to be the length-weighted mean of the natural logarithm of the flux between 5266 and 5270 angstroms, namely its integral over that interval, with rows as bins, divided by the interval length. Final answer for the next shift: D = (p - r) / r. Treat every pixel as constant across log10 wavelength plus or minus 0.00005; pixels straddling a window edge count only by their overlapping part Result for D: -0.150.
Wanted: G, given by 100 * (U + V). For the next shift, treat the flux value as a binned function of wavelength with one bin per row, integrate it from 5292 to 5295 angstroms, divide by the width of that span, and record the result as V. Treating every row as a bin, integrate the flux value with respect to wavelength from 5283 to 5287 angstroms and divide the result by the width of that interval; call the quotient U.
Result 1705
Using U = 8.0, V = 9.08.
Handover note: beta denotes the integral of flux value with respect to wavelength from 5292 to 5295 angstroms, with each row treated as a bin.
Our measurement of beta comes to 27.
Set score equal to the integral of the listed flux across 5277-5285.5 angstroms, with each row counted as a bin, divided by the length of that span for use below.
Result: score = 8.1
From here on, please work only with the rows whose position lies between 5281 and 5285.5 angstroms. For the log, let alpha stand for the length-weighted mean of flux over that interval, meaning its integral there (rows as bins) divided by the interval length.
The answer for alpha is 8.0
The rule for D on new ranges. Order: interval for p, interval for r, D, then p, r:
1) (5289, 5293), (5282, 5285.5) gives 0.072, 2.18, 2.03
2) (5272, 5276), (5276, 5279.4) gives 0.035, 2.12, 2.05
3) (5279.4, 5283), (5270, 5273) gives 0.225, 2.16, 1.77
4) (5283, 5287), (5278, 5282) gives -0.037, 2.08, 2.16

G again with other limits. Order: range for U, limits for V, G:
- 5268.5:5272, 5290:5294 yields 1455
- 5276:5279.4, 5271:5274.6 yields 1526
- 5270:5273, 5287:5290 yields 1501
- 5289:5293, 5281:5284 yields 1692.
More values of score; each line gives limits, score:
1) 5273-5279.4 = 8.1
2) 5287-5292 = 9.0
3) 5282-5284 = 7.5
